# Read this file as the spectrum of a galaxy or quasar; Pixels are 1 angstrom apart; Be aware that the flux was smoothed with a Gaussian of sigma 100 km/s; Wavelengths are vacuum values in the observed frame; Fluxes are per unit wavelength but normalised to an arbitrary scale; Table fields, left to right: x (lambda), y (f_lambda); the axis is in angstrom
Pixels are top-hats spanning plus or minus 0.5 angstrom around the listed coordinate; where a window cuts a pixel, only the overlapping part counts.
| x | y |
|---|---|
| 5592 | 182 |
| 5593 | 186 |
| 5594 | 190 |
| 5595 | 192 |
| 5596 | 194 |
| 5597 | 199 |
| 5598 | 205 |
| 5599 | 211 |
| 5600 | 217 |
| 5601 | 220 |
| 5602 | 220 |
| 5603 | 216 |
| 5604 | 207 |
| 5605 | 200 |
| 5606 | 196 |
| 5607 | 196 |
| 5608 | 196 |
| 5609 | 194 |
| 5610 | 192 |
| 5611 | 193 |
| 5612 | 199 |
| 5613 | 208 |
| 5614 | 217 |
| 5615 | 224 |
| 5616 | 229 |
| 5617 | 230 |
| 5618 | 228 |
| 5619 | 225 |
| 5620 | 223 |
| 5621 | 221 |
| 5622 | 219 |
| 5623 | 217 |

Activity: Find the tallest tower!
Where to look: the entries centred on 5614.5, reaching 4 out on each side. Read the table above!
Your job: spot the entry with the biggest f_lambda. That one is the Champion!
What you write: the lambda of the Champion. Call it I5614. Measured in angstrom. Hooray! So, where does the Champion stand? 5617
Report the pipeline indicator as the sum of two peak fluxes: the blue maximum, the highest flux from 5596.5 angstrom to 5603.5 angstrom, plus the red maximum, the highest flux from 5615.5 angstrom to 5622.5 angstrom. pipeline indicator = 450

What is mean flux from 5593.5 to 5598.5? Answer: 196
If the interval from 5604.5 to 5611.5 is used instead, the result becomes 195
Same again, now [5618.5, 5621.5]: 223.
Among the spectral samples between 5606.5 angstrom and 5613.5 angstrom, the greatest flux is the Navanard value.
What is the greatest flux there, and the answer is 208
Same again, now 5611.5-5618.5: 230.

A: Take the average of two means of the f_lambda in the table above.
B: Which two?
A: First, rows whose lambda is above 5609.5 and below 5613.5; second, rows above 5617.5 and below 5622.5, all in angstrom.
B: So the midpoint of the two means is 211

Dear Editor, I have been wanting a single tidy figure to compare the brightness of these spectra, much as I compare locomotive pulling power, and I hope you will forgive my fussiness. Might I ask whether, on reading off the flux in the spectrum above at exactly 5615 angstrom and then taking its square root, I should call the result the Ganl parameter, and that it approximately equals 15.0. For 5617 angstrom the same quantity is 15.2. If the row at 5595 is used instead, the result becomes 13.9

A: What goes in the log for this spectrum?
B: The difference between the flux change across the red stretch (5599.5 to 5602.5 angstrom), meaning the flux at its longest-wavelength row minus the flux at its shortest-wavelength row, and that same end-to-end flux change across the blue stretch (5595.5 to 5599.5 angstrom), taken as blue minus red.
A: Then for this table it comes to 14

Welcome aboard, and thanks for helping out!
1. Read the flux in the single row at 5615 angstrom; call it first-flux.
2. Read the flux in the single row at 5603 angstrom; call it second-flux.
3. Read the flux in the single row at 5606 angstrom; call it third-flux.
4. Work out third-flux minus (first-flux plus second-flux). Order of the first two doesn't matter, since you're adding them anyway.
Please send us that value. -244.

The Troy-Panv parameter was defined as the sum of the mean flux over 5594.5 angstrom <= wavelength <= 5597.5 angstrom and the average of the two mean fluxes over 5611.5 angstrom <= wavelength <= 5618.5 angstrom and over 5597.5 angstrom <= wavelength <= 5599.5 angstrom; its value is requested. 409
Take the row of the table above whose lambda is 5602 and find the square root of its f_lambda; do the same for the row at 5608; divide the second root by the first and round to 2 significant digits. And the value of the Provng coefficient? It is 0.94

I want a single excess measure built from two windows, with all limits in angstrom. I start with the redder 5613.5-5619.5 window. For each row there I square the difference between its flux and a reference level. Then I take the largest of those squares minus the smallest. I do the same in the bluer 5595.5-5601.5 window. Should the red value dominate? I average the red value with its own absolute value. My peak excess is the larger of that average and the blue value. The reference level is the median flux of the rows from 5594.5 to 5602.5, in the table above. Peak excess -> 403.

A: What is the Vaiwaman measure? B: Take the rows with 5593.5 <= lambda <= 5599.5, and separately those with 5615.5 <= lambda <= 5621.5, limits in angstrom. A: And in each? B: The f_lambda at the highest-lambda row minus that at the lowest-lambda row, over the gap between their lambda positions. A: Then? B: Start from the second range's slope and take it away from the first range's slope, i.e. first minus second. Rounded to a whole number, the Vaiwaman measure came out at 6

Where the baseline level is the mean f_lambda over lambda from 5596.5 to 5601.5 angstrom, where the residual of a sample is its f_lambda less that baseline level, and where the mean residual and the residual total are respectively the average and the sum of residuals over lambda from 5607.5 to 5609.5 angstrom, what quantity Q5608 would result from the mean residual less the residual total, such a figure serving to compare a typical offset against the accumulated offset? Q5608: 15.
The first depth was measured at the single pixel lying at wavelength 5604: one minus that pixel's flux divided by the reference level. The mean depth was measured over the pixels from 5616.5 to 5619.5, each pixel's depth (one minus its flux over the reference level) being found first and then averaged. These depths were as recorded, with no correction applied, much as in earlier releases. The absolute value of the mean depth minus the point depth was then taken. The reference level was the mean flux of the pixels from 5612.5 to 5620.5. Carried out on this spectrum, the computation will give 0.093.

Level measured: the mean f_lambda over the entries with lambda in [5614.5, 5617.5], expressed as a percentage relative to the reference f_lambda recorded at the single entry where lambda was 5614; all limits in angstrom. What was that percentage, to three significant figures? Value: 105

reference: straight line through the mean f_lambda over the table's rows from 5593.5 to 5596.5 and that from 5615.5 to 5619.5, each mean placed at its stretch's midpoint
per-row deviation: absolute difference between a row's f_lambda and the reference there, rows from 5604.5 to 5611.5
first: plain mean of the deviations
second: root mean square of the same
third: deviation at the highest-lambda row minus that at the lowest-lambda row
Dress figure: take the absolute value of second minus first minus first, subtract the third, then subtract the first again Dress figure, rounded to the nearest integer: -17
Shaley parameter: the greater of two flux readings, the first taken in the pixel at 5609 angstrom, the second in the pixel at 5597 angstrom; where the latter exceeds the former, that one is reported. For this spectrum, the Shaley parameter 199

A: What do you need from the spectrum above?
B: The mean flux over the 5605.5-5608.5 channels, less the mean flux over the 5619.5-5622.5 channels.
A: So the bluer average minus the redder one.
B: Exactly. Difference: -25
